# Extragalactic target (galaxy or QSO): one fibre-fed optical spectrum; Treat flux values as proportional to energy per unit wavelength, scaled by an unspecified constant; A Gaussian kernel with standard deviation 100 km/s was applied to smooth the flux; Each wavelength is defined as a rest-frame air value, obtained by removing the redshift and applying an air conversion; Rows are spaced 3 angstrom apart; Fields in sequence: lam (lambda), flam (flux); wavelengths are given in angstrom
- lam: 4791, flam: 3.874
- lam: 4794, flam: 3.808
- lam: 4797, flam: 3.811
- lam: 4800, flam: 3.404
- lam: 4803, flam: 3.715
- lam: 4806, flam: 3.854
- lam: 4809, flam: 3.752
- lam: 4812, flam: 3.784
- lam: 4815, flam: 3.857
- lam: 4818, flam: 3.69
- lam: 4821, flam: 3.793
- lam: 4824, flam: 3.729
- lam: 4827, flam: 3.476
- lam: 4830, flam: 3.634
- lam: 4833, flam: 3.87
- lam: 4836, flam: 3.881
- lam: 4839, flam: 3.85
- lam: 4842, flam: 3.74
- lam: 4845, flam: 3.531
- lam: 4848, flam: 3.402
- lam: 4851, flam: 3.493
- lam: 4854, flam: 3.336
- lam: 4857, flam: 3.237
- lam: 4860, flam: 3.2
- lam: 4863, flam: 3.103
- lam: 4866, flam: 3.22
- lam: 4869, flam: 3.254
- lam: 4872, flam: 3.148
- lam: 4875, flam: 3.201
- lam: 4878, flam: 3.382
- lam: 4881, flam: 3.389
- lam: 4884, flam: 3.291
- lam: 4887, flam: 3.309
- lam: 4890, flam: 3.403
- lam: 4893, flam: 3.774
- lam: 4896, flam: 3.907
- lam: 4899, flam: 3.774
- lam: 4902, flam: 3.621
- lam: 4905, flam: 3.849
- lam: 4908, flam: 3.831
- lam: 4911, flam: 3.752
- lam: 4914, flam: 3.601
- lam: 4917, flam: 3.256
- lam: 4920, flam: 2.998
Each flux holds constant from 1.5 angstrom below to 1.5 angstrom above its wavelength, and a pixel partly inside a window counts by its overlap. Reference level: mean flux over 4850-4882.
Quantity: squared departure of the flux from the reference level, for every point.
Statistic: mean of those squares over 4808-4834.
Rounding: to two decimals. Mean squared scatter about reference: 0.23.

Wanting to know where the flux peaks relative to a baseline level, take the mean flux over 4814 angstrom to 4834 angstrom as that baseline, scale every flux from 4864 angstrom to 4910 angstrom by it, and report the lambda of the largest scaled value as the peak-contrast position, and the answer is 4896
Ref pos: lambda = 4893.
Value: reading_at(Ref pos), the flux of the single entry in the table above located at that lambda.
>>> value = 3.774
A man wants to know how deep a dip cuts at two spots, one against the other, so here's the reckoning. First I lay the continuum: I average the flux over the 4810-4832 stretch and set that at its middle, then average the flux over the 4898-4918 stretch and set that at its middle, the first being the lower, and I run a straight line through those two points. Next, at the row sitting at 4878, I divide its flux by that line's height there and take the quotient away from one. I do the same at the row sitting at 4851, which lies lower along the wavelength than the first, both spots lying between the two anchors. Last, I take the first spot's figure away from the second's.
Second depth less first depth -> -0.027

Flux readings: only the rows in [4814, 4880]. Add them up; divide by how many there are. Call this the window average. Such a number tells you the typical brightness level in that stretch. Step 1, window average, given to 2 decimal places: 3.50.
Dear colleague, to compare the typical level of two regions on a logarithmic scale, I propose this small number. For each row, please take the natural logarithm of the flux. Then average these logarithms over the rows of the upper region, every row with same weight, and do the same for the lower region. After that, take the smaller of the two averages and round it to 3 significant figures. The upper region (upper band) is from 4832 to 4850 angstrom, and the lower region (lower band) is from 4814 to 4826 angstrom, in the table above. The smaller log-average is 1.31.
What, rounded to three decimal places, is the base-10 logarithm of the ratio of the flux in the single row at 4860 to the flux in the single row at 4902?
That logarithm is -0.054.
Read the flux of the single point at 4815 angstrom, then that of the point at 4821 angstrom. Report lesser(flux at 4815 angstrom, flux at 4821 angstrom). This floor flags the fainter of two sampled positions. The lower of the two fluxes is 3.79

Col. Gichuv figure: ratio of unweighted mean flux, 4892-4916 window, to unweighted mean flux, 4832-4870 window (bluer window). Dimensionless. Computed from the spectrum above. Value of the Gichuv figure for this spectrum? 1.08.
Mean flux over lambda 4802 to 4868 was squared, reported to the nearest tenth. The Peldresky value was 12.9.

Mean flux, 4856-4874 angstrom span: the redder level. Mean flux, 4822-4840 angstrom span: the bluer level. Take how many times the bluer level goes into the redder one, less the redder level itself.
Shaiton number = -2.34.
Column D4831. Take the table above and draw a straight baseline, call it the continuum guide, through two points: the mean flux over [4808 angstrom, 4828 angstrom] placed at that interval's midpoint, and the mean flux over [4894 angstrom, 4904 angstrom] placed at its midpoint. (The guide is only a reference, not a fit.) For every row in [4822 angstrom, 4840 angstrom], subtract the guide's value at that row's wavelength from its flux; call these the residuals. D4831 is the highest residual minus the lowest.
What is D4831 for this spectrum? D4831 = 0.40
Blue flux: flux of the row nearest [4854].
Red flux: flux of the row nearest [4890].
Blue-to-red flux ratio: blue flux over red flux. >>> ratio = 0.98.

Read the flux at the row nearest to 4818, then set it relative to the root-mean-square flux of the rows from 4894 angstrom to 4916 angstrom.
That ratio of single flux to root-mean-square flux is 0.98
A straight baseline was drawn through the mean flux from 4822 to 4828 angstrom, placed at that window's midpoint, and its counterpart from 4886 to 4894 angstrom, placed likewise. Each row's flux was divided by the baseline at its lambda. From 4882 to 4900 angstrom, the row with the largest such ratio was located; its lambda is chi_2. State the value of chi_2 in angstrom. 4896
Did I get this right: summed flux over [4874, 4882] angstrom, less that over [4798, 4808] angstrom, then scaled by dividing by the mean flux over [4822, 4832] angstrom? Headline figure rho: -0.28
